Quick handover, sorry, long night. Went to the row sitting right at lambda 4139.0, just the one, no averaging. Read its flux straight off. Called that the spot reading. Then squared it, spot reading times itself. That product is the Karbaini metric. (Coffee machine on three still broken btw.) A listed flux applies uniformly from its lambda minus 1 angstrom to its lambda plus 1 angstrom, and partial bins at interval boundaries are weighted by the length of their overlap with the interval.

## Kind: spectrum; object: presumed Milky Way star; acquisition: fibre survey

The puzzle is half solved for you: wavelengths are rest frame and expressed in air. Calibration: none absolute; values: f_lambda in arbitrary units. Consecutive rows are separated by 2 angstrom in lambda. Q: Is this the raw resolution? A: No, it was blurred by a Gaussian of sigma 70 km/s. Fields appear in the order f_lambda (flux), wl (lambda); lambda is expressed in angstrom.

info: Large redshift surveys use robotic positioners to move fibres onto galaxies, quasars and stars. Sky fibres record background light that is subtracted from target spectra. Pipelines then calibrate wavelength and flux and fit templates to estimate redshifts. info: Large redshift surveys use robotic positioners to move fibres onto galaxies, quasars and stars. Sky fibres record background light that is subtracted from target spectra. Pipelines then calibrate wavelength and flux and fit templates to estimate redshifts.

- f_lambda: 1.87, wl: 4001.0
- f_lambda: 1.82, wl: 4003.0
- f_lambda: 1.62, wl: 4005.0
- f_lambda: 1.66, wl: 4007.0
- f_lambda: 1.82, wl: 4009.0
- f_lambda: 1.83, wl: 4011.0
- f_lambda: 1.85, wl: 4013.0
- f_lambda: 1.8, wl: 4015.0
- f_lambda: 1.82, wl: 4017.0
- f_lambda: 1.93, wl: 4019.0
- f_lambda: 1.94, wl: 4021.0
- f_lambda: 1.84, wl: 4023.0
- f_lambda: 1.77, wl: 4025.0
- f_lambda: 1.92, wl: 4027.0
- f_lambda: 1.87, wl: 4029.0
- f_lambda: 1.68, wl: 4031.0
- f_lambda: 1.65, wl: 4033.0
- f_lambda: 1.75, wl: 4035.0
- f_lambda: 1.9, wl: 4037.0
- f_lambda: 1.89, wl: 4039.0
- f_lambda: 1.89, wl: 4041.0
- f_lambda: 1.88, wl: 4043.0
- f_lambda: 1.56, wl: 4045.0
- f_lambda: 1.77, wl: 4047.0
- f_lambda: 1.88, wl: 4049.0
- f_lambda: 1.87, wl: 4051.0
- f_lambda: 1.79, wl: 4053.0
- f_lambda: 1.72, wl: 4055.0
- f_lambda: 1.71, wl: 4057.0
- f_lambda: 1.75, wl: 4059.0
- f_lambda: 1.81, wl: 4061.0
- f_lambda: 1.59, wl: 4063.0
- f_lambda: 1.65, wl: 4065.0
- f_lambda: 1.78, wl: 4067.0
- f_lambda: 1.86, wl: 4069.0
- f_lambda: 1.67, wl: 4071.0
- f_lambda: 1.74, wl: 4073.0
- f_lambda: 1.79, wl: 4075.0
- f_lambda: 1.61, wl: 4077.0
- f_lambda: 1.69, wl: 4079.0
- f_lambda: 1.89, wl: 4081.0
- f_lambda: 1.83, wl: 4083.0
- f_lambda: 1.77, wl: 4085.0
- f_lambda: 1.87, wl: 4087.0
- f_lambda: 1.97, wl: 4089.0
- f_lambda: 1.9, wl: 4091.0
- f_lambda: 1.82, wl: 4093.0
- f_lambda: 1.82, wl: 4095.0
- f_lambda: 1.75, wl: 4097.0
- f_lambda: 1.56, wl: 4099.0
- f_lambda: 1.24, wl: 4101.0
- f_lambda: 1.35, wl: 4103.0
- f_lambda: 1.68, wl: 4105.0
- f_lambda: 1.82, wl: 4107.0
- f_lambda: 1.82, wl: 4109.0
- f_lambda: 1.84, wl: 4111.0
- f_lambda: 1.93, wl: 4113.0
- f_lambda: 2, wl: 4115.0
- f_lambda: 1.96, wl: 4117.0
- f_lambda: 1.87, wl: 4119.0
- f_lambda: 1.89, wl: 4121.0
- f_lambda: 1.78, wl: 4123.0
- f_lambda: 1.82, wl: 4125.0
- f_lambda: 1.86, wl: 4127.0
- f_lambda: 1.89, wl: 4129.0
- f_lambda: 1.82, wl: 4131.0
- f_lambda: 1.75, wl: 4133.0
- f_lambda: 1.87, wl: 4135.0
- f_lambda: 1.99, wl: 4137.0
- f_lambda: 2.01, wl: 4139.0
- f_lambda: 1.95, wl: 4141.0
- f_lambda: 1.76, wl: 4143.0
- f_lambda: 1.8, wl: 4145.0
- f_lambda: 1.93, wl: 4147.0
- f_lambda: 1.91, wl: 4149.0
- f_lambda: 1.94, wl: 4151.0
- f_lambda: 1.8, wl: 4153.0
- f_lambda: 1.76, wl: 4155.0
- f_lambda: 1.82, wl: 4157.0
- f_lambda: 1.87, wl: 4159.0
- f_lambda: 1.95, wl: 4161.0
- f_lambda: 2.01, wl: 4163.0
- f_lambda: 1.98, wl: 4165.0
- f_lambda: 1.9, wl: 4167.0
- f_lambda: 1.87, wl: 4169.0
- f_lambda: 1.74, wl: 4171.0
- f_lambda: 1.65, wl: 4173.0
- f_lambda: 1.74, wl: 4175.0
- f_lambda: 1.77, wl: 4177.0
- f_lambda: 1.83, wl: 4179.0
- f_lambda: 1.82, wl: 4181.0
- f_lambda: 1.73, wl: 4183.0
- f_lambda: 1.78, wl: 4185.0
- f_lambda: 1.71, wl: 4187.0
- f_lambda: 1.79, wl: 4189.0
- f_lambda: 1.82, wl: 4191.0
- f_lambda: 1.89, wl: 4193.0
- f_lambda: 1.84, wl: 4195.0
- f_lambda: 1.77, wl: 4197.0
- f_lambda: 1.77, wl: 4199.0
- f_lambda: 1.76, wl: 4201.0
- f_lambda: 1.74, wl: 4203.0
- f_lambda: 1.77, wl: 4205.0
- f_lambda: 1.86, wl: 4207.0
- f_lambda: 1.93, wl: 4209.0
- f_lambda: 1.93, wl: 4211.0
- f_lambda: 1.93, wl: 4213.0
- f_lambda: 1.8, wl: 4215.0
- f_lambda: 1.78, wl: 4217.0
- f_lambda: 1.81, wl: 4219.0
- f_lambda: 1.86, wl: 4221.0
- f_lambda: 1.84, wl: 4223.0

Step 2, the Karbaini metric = 4.04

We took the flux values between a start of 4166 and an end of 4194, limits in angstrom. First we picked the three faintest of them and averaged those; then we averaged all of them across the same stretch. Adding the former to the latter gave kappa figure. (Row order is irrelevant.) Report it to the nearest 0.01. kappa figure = 3.49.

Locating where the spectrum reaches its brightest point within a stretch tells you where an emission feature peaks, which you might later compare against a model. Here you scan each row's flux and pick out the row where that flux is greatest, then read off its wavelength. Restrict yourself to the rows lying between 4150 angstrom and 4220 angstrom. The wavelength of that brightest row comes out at 4163.0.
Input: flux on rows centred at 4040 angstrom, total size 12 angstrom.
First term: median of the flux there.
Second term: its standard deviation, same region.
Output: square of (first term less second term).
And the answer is 3.1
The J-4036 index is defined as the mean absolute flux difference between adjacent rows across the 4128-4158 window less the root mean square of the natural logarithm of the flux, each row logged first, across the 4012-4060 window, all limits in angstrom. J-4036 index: -0.51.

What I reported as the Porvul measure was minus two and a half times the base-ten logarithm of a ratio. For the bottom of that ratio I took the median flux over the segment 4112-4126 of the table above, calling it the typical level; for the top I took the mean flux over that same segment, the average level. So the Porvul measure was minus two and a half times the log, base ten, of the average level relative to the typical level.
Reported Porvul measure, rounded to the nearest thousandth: -0.002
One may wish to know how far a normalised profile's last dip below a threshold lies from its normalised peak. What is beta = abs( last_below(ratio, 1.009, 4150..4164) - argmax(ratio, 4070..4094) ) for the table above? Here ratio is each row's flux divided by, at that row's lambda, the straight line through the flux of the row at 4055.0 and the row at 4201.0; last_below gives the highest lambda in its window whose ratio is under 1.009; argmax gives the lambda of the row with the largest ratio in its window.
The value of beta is 66 angstrom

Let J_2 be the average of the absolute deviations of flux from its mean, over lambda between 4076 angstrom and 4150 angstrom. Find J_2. 0.108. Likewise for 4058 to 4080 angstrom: 0.073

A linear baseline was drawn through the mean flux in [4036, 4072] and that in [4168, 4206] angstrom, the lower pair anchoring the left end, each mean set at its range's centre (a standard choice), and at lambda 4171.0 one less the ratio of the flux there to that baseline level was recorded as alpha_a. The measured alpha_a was 0.021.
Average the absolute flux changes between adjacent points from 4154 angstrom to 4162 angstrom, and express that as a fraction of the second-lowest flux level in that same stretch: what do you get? 0.035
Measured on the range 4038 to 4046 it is 0.059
